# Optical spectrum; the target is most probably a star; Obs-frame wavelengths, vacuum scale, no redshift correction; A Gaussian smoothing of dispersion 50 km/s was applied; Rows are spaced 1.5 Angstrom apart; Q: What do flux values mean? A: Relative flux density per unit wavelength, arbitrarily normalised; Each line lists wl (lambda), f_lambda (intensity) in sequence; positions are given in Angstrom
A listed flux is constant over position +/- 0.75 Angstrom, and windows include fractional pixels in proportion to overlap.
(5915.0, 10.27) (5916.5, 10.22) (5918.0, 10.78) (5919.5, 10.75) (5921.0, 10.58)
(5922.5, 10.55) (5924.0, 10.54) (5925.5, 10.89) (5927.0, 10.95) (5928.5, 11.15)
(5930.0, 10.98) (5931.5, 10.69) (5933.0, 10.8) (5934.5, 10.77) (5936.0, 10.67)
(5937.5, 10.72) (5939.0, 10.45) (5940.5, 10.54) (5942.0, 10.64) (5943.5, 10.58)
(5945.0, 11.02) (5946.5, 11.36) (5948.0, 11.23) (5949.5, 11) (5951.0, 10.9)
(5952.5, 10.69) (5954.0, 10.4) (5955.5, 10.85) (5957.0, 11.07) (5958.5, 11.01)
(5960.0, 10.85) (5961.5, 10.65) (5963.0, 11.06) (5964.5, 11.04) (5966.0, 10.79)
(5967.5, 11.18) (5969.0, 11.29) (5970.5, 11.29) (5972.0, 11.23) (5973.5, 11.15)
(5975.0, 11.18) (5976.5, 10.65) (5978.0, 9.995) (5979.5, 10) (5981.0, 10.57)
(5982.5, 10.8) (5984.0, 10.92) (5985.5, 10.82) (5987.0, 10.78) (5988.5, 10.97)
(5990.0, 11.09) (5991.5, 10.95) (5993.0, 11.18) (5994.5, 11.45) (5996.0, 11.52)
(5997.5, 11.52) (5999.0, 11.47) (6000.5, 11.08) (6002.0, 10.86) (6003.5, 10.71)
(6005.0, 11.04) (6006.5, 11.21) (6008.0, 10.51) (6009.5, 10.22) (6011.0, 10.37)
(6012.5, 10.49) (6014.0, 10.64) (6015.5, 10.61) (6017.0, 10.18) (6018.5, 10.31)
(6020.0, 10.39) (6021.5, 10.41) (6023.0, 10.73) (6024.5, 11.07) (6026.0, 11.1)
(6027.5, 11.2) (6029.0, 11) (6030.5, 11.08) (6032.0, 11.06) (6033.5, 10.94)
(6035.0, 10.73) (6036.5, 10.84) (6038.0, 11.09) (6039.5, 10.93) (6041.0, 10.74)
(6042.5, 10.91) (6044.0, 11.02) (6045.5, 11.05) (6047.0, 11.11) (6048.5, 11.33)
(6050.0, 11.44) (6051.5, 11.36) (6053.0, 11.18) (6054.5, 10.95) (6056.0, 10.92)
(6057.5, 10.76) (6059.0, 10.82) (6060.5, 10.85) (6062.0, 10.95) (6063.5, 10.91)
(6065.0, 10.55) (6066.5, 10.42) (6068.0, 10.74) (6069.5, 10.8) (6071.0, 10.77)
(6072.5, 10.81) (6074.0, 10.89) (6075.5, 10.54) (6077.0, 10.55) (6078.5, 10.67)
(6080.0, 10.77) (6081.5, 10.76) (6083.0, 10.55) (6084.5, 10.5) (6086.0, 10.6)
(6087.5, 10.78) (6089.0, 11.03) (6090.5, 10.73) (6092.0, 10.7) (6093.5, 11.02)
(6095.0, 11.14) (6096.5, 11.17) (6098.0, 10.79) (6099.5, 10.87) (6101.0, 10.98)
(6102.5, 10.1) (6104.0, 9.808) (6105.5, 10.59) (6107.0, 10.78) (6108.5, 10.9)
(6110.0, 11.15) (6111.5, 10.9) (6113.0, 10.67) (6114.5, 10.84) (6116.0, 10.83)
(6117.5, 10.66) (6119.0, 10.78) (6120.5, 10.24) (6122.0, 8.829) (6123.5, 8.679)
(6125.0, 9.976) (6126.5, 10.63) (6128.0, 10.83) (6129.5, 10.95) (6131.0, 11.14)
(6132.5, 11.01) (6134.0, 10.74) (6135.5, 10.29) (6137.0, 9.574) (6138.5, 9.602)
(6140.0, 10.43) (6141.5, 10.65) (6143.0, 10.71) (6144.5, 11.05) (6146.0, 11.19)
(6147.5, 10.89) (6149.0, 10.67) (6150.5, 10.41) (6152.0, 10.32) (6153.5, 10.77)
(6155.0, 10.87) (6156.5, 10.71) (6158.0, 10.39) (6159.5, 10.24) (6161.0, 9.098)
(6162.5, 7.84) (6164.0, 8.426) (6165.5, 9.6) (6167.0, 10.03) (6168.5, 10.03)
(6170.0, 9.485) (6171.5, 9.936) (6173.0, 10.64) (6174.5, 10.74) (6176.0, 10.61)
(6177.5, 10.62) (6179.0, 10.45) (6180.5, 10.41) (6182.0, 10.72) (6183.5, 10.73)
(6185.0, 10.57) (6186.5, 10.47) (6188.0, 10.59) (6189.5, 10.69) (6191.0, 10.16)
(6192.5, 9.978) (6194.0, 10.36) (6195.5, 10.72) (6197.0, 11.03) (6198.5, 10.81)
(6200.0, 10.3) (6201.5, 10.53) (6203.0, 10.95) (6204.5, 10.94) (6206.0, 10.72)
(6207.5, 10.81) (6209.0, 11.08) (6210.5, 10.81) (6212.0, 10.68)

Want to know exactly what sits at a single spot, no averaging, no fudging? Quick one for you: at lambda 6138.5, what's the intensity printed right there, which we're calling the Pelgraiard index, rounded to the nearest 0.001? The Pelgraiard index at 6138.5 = 9.602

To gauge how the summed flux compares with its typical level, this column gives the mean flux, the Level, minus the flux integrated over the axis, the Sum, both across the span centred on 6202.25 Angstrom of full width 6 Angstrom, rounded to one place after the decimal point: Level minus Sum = -53.4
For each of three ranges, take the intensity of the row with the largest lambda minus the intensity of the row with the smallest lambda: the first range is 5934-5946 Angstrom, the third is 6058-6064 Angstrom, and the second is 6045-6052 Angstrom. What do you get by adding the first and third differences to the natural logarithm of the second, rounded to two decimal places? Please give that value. -0.83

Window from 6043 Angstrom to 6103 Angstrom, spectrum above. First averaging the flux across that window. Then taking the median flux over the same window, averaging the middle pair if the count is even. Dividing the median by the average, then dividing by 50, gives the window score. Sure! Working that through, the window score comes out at 0.0199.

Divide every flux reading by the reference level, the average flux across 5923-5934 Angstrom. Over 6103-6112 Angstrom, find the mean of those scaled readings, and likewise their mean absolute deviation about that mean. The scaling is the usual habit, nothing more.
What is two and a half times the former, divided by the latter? 82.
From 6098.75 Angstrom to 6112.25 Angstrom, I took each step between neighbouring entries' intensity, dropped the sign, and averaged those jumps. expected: 0.359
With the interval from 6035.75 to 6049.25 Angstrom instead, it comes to 0.149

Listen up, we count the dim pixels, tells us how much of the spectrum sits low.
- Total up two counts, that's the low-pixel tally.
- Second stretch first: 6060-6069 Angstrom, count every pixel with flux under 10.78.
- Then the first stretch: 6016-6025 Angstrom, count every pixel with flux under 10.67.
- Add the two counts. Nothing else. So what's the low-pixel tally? 7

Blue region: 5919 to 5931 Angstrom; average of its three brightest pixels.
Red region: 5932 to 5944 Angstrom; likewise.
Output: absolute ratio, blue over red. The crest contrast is 1.02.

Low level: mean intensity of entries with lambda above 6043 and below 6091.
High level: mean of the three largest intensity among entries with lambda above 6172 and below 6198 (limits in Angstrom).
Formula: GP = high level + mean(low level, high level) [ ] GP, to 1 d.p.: 21.7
